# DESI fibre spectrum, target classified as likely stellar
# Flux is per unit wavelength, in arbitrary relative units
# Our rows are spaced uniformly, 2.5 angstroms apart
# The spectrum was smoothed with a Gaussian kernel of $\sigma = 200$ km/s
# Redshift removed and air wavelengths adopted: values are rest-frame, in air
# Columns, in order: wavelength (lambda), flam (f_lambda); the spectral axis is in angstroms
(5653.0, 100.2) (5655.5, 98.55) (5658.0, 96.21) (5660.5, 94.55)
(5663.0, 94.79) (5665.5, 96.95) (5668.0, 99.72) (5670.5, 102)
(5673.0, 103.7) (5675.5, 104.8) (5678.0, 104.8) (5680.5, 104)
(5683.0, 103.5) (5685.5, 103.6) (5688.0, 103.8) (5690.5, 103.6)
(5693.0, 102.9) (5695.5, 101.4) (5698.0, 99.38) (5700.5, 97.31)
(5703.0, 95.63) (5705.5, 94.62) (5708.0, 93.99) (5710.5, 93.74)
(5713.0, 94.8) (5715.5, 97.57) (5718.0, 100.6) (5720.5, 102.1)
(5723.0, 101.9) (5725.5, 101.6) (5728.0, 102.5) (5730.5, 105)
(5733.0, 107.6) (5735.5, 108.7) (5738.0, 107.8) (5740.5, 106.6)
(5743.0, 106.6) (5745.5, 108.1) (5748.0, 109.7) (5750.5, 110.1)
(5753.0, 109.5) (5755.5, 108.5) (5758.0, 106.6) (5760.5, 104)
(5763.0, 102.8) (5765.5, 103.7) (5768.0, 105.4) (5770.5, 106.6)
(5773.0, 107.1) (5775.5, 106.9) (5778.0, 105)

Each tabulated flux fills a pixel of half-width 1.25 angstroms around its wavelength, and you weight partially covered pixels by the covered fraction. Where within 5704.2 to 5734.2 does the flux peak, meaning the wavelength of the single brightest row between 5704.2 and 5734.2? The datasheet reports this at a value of 5733.0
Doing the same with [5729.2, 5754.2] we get 5750.5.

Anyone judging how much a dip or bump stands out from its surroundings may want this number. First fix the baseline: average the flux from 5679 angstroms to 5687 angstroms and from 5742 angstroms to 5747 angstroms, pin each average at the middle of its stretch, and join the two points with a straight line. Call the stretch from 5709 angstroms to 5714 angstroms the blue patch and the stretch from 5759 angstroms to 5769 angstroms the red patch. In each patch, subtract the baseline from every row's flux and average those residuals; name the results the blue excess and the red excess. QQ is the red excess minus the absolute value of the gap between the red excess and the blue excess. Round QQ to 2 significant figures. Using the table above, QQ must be -11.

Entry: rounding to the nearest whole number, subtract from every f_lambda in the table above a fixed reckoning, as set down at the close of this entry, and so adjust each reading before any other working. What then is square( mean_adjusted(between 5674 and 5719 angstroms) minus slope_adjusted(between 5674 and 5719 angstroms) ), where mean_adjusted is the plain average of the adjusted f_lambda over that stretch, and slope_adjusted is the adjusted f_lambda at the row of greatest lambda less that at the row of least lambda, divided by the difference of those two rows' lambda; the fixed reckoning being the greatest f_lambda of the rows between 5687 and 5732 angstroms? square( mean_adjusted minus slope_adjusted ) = 24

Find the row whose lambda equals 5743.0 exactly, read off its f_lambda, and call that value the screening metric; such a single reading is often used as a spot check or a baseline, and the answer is 106.6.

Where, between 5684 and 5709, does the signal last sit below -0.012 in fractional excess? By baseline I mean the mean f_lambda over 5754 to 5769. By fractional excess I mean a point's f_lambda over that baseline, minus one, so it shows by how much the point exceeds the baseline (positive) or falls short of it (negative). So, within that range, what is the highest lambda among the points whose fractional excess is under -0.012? 5708.0 angstroms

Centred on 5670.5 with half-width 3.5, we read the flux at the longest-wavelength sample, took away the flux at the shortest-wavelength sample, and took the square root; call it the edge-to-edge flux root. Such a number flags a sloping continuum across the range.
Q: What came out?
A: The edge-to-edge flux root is 2.0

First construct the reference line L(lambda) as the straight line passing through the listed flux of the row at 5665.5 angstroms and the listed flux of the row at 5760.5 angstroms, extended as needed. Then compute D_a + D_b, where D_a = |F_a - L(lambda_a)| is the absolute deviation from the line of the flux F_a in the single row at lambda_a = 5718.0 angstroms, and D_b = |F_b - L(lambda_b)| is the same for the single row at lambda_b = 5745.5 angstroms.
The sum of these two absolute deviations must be 5.5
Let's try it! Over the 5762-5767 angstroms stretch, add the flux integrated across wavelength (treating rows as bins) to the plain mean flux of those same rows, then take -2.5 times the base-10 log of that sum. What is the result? -6.98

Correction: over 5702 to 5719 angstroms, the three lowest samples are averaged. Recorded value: 94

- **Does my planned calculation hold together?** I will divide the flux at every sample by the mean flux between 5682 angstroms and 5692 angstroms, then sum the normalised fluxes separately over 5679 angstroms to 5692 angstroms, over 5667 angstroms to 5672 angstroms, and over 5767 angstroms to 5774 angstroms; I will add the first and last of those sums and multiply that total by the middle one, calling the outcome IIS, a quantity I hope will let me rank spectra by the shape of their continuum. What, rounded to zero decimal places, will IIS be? 16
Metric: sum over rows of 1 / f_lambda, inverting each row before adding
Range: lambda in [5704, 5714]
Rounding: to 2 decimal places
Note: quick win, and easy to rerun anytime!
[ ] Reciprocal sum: 0.04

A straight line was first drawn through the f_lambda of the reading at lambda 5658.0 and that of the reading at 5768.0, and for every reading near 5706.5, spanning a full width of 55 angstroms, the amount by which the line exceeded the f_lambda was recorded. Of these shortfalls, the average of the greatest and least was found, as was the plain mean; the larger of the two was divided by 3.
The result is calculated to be 0.2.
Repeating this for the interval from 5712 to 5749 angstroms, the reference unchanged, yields 0.0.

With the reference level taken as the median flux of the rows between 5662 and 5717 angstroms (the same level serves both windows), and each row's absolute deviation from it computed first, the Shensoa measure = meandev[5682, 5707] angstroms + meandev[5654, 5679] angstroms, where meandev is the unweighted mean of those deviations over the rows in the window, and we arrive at 6.6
